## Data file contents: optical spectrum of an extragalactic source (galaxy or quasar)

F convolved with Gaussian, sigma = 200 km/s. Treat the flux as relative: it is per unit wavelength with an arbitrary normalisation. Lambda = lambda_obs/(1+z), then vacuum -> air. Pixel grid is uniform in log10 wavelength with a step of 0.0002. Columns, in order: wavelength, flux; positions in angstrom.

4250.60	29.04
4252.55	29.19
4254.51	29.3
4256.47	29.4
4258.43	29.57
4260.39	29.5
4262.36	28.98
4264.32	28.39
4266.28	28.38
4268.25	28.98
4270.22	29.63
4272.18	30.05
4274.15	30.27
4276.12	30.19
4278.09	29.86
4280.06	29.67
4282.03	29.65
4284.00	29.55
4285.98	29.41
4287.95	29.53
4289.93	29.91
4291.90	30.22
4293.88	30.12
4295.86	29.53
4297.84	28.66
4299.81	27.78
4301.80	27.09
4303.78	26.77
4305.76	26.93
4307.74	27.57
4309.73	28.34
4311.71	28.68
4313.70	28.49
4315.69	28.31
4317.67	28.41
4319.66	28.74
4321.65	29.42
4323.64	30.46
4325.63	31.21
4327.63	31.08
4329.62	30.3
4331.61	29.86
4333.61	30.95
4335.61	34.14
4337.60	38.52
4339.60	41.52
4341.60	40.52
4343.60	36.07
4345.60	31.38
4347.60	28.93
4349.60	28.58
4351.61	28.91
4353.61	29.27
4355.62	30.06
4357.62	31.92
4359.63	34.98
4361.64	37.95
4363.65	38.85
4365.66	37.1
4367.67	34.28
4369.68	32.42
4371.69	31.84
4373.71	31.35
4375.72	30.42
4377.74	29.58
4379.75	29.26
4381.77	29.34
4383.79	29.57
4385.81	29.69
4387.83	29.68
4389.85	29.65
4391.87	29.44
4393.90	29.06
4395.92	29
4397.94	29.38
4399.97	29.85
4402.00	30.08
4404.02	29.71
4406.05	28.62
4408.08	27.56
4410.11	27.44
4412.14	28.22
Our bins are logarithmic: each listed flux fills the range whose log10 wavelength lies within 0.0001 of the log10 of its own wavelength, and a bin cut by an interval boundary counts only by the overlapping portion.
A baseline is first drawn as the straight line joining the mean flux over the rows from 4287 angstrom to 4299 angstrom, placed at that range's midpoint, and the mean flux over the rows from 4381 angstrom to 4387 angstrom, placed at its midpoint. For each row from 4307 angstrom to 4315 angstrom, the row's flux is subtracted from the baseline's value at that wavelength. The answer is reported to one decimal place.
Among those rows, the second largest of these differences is 1.3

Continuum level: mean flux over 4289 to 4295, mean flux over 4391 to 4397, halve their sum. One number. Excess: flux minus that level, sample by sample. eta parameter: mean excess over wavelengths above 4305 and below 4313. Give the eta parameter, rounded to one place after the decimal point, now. -1.7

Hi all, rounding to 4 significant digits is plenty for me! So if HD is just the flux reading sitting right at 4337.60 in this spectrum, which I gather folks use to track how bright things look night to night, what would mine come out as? 38.52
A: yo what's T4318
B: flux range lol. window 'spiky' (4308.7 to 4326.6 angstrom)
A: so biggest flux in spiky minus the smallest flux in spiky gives 2.9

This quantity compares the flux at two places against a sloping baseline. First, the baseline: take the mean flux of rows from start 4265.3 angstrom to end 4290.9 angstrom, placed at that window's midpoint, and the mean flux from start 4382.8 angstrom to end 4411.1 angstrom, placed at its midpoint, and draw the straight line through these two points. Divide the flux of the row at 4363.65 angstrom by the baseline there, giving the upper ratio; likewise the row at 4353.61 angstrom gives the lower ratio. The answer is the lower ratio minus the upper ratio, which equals -0.33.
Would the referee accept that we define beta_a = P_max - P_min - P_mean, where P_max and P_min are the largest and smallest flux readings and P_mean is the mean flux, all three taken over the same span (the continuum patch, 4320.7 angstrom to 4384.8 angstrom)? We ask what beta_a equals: -20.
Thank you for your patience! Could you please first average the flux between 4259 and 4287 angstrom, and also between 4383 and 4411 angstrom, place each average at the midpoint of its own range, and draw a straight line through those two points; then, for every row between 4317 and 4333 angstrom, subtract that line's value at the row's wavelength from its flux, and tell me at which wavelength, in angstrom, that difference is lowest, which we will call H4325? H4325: 4317.67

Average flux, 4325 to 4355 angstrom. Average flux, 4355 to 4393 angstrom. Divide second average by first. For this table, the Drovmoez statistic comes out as 0.98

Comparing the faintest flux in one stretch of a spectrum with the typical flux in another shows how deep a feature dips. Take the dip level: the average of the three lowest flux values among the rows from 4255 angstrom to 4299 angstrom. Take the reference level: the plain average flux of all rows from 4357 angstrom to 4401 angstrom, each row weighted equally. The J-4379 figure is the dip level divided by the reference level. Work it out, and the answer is 0.90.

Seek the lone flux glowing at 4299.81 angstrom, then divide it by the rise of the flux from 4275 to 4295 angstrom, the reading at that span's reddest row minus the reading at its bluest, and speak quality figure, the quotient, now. -397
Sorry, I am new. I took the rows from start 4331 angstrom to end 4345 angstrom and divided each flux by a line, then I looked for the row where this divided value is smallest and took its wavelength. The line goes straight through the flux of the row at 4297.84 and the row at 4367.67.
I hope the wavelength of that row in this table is 4331.61 angstrom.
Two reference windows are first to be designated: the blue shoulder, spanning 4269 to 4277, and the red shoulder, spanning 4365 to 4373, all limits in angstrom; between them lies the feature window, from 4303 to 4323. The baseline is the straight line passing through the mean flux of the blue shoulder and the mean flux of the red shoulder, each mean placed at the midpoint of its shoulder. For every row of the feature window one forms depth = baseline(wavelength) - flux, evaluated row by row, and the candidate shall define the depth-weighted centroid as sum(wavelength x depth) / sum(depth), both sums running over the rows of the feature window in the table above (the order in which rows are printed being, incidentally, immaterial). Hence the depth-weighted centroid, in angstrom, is 4311.9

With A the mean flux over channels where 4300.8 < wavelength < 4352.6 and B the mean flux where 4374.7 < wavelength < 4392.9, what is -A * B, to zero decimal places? -913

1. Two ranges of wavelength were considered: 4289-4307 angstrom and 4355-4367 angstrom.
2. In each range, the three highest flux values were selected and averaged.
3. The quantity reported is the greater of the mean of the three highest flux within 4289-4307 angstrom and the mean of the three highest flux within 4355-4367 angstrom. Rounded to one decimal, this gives 38.0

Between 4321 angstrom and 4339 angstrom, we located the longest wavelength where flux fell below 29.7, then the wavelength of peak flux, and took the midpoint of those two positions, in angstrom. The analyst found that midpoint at 4329.6 angstrom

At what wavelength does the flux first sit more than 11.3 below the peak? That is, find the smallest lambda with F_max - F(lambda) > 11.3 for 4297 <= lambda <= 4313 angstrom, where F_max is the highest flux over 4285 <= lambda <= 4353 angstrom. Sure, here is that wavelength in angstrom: 4297.84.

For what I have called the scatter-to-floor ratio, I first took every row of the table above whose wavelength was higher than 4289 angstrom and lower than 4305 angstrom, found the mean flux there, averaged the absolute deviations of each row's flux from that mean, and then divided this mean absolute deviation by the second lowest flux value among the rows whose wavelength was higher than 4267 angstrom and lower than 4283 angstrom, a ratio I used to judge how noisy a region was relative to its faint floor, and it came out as 0.040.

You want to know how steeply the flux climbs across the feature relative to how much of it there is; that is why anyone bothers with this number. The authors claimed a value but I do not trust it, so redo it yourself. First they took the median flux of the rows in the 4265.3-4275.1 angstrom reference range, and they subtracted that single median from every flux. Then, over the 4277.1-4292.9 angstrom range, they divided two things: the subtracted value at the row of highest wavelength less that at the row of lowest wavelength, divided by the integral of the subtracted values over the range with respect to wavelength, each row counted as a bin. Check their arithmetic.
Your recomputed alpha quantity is 0.2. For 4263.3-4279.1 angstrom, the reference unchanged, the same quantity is -0.6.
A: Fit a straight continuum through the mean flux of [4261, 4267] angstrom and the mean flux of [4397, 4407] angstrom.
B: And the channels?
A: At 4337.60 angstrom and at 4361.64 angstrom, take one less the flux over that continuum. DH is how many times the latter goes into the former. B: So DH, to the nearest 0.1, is 1.1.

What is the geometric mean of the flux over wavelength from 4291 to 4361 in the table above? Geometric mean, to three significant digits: 30.5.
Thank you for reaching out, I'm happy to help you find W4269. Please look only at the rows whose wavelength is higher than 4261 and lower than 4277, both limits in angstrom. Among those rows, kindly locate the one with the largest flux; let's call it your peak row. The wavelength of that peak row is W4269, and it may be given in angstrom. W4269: 4274.15 angstrom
